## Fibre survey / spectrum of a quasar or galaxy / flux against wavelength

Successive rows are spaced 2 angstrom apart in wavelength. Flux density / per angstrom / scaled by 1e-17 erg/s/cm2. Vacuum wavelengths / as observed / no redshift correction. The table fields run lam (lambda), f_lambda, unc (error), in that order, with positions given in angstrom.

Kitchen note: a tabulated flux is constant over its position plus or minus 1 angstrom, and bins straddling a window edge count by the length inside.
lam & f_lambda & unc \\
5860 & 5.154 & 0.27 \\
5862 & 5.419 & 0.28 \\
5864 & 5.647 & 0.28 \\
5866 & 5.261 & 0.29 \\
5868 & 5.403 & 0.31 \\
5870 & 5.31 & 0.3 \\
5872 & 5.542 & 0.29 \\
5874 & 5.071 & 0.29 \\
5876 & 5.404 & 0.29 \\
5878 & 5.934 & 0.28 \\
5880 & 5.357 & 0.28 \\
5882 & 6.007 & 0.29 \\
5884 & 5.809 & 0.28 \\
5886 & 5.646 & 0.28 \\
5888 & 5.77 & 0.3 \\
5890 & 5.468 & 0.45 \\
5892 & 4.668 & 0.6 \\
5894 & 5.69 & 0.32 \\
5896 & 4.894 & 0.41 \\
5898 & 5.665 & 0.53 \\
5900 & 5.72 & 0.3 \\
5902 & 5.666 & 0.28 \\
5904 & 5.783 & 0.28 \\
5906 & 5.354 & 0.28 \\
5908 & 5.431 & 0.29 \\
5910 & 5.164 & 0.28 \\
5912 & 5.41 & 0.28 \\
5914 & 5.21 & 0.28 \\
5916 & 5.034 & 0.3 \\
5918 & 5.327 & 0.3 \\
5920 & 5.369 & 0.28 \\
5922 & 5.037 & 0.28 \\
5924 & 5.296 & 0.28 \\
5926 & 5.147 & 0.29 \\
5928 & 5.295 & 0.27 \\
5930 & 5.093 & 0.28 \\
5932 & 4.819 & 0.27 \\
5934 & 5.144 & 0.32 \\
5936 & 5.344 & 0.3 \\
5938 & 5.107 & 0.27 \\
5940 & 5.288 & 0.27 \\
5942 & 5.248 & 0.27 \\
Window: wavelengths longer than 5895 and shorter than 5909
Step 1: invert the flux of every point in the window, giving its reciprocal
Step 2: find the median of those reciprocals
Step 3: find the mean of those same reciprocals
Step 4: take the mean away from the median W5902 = -0.0058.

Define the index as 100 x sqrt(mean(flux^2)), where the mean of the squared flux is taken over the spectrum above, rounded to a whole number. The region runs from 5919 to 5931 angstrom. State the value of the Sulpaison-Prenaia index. 521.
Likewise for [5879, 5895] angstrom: 557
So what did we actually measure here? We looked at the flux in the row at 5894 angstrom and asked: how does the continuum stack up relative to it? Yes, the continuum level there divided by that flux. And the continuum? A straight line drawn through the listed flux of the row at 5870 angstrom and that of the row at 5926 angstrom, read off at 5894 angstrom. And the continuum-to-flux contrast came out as 0.921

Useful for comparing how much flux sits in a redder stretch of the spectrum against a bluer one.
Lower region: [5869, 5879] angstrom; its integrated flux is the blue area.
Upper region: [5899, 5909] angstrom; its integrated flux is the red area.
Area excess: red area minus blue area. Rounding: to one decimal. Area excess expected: 1.4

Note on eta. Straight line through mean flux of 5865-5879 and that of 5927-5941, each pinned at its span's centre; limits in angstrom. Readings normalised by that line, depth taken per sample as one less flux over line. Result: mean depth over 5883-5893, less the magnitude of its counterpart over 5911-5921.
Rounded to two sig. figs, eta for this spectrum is -0.030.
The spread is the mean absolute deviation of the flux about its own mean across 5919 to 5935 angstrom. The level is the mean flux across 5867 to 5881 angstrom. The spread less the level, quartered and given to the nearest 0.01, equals -1.33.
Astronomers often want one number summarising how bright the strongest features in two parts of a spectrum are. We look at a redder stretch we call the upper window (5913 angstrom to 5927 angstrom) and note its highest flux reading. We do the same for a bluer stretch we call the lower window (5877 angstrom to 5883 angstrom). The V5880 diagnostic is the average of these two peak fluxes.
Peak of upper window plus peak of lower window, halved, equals 5.69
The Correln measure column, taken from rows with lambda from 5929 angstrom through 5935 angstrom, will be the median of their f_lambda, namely 5.09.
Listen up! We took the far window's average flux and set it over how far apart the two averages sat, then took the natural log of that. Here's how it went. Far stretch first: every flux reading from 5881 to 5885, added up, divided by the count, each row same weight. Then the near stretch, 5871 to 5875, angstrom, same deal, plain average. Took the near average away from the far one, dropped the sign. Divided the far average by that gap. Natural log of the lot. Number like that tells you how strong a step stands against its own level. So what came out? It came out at 2.3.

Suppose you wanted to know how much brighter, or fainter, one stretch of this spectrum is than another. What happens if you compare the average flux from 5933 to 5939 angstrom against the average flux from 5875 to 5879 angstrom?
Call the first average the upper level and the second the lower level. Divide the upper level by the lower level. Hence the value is 0.92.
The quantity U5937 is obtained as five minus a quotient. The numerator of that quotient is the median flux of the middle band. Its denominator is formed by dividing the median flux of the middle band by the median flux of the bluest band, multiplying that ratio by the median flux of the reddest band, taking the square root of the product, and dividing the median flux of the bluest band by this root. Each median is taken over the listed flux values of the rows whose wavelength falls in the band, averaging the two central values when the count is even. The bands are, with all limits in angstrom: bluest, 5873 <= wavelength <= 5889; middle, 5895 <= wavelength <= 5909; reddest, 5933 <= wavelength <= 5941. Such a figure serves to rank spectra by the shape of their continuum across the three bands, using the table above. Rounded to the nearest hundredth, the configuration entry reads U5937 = 2.74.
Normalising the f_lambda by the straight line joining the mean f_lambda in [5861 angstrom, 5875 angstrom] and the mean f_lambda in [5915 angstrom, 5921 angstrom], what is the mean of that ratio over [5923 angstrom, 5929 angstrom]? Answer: 1.00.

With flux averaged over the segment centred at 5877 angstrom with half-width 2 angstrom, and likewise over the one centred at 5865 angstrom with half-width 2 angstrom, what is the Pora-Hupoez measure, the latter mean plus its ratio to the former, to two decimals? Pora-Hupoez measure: 6.42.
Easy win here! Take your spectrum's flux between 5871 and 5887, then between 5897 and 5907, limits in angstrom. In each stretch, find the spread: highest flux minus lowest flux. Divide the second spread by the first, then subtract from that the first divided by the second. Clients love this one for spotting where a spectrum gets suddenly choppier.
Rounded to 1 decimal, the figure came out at -1.7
